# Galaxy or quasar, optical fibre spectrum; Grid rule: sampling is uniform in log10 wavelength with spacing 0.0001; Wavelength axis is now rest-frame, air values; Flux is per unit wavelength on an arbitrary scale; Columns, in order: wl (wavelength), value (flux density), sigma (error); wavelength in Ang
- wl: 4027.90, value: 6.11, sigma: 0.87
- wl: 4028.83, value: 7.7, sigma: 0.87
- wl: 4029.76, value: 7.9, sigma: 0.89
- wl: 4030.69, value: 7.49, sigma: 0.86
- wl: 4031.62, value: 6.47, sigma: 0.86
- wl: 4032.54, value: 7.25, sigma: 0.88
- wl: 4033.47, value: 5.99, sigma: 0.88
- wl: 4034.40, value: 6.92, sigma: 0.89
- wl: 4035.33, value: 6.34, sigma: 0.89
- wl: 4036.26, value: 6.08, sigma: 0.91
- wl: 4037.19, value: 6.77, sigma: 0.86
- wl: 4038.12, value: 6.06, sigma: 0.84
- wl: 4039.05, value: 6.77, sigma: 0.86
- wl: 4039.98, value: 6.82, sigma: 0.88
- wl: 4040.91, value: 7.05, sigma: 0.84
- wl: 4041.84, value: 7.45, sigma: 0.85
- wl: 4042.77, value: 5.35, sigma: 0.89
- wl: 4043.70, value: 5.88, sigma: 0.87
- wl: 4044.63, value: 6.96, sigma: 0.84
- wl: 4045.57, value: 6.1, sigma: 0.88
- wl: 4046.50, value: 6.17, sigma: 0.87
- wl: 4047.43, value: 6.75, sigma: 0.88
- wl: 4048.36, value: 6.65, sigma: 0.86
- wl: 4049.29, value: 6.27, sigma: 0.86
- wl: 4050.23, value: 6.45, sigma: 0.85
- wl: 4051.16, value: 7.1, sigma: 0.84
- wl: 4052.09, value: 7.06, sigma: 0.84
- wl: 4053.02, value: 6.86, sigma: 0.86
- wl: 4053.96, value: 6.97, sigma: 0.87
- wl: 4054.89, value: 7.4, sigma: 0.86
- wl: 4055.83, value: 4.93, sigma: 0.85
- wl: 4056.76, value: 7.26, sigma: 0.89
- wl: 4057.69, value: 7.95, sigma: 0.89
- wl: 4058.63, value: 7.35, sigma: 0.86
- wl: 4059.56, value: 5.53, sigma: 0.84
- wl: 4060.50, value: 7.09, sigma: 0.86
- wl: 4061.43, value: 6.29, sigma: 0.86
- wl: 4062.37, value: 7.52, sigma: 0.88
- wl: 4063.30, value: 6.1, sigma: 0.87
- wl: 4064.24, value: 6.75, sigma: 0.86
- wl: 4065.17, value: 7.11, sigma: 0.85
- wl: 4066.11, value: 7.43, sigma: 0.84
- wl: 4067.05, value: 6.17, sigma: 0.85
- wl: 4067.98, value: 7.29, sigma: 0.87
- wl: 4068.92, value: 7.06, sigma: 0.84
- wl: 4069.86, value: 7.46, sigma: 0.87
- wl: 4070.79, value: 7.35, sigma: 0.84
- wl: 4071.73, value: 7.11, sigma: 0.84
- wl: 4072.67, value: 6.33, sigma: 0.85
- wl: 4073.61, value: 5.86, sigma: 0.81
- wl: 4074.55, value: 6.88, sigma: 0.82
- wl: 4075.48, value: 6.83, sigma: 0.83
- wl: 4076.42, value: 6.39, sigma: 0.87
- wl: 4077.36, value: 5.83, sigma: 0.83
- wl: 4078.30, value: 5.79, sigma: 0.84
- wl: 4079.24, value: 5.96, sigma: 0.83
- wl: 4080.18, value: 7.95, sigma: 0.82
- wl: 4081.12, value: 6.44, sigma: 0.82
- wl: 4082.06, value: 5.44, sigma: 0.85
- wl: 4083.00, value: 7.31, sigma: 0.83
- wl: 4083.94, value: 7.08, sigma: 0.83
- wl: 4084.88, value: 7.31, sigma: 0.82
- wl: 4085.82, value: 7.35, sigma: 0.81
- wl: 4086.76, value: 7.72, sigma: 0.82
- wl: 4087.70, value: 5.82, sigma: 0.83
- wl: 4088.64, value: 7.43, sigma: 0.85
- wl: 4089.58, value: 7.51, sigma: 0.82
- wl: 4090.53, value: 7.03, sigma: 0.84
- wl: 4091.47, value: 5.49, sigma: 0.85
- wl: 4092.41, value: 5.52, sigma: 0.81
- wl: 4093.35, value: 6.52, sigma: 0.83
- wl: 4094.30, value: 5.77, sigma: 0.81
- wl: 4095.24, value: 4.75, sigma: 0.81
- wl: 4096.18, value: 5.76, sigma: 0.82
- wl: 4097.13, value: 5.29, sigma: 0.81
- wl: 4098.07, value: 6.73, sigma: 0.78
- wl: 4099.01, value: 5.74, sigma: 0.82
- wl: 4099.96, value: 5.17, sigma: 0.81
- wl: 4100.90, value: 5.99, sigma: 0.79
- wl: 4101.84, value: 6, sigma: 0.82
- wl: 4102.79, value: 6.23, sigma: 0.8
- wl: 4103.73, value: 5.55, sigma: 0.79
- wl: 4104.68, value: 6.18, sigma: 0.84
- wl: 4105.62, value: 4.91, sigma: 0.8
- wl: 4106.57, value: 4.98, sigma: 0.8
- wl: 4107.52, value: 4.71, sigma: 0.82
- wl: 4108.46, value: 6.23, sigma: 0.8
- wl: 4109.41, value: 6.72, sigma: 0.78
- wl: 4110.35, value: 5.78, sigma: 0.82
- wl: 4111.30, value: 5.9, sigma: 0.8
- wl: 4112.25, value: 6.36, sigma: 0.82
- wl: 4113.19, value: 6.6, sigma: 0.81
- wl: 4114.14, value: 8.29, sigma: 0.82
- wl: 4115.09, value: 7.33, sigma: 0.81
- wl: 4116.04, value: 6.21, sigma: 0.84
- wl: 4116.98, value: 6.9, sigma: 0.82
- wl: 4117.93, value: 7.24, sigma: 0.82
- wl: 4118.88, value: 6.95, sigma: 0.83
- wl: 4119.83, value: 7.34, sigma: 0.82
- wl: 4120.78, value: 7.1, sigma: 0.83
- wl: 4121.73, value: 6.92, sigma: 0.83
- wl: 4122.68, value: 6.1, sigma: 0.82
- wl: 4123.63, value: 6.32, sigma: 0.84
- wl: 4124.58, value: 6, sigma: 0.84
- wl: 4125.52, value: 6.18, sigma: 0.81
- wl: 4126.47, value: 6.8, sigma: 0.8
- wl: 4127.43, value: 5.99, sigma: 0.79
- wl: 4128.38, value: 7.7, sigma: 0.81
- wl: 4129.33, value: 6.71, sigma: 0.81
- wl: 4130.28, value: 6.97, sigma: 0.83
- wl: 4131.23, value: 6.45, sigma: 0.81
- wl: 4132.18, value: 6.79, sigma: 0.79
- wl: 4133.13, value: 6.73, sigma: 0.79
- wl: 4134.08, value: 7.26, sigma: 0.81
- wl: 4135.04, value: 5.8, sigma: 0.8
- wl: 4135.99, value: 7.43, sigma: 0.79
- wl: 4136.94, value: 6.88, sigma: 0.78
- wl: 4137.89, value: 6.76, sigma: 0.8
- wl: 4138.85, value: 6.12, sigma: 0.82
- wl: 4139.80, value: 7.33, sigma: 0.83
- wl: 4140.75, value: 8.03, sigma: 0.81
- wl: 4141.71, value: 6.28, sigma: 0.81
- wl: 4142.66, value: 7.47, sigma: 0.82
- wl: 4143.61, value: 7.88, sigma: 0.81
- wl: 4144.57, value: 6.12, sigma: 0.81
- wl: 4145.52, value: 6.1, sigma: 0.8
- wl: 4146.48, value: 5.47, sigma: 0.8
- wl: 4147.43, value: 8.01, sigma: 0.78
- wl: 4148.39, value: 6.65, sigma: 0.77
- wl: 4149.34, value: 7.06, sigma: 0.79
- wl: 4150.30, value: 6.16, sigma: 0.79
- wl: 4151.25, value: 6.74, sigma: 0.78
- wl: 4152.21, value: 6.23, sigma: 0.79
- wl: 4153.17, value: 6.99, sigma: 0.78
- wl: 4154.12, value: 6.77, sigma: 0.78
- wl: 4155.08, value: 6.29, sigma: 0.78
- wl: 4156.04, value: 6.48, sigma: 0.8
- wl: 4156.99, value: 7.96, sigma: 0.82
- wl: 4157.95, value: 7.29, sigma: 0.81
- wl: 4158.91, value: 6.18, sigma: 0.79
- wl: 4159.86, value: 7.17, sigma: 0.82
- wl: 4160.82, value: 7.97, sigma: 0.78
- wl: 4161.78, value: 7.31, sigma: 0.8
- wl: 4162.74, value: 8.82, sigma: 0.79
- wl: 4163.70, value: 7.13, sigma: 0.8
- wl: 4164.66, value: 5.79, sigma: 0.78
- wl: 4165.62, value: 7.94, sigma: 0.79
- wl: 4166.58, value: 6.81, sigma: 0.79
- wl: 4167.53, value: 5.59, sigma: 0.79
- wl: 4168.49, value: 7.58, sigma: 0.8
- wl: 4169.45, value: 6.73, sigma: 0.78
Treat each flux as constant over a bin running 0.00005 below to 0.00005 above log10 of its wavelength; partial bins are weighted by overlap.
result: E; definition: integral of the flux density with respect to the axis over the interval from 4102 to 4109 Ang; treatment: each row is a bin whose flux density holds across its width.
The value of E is 39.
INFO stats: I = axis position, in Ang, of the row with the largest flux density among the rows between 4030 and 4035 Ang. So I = 4030.69 Ang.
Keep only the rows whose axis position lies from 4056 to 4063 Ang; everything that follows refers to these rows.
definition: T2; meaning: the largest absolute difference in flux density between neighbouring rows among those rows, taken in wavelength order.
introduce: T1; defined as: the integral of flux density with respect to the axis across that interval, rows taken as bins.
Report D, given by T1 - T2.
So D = 46.5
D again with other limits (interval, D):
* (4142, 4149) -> 45.1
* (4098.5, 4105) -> 37.1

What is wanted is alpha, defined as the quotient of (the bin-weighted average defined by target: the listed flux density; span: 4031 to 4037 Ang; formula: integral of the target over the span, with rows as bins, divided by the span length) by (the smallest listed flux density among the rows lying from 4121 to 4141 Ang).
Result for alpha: 1.13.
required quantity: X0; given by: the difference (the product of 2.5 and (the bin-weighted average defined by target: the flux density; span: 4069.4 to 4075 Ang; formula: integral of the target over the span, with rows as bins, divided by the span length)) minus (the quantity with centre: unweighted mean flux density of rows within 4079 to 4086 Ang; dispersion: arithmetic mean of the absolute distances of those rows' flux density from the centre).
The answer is 16.4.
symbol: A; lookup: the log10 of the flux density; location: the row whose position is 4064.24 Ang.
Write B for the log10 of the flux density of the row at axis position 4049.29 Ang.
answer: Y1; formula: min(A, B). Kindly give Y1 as 0.797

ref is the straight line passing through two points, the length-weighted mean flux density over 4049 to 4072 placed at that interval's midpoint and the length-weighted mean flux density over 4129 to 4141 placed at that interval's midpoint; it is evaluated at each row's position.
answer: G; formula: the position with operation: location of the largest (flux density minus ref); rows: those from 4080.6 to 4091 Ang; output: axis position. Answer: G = 4086.76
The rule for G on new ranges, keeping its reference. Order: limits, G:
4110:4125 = 4114.14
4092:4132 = 4114.14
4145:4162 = 4147.43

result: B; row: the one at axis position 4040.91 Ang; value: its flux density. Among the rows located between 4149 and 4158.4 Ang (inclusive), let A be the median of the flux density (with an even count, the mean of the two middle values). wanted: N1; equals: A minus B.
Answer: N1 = -0.3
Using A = 6.8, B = 7.05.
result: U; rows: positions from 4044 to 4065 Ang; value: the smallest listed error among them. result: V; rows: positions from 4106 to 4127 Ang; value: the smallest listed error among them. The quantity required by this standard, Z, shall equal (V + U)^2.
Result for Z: 2.62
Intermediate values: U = 0.840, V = 0.780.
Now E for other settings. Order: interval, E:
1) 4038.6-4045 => 42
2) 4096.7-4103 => 37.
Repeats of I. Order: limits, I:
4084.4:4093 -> 4086.76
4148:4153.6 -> 4149.34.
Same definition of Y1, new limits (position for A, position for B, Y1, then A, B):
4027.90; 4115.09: 0.786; 0.786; 0.87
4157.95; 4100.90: 0.777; 0.863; 0.78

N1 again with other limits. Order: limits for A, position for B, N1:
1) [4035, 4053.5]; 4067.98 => -0.6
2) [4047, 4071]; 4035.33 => 0.7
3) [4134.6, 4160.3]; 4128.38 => -0.9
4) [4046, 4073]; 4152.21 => 0.8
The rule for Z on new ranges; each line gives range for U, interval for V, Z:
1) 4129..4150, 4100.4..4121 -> 2.40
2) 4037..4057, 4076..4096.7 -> 2.72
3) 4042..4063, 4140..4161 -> 2.59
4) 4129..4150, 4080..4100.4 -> 2.40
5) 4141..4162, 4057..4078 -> 2.50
